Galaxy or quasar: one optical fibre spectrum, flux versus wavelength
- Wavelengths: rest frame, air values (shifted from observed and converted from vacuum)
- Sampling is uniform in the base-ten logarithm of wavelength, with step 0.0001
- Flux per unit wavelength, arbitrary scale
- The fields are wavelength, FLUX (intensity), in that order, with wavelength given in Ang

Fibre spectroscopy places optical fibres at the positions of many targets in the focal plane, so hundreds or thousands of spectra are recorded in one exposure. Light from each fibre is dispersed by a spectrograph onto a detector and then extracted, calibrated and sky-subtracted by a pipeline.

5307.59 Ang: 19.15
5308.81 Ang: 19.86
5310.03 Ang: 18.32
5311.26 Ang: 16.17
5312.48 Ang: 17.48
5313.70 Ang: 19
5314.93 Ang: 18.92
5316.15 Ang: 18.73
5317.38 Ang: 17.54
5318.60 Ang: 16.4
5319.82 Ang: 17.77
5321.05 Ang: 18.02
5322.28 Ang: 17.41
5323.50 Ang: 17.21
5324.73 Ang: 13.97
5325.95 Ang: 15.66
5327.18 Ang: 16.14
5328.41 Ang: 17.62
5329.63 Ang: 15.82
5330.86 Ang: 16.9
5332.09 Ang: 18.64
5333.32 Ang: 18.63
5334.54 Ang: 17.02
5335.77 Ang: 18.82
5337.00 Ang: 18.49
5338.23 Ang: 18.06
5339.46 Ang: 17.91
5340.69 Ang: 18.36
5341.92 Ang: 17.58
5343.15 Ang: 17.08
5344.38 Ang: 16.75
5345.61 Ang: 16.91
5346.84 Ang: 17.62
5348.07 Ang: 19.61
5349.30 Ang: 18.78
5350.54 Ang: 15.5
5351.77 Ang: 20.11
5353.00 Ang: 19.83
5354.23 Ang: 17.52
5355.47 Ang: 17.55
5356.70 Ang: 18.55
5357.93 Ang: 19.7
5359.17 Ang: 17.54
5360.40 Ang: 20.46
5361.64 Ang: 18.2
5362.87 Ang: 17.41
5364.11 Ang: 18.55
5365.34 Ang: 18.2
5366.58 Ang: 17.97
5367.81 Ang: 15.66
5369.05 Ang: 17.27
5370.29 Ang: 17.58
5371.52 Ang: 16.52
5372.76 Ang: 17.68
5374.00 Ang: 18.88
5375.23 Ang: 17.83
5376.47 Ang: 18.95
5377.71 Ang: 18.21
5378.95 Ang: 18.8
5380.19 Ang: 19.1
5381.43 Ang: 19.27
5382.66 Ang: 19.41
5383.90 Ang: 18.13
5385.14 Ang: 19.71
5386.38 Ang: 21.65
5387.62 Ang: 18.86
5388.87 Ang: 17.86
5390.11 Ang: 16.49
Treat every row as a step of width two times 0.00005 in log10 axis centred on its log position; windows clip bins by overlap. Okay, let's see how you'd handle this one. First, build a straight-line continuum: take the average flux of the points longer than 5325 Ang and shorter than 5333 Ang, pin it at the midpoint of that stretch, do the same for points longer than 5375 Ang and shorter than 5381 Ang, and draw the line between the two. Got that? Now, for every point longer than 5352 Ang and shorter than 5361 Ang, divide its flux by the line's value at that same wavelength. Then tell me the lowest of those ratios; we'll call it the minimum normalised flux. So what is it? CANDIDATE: 0.980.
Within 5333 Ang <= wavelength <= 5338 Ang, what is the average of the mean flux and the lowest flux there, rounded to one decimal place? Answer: 17.6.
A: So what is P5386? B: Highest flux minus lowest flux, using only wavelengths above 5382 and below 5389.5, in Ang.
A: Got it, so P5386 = 3.8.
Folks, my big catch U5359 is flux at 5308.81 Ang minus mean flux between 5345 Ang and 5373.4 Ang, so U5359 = 1.8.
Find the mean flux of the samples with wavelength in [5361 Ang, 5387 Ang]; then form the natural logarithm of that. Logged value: 2.909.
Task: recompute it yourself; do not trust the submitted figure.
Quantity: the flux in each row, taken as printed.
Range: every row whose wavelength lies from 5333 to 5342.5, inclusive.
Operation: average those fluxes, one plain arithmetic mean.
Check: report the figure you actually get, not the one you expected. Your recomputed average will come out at 18.1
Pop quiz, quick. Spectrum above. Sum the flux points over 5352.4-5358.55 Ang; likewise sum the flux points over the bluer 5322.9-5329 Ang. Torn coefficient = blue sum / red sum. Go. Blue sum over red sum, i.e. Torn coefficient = 0.87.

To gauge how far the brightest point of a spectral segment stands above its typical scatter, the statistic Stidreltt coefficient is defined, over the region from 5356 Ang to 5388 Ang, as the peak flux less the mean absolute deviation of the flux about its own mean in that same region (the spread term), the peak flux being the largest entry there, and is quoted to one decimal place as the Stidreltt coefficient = 20.7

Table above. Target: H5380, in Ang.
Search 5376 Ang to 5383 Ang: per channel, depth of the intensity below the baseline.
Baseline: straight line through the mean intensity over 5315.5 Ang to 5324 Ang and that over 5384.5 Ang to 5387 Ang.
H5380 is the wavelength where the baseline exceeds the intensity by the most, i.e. 5377.71 Ang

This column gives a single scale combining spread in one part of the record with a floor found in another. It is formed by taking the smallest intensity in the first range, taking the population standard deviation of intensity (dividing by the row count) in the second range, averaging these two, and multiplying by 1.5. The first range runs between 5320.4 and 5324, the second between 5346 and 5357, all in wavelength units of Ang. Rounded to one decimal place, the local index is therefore 13.9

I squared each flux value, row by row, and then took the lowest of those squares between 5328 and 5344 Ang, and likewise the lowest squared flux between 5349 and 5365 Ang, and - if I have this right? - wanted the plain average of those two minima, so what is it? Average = 245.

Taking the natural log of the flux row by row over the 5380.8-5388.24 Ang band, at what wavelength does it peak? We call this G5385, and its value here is 5386.38 Ang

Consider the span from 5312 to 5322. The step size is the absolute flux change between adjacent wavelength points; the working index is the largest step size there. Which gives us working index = 1.5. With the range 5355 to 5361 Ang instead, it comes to 2.9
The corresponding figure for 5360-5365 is 2.3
